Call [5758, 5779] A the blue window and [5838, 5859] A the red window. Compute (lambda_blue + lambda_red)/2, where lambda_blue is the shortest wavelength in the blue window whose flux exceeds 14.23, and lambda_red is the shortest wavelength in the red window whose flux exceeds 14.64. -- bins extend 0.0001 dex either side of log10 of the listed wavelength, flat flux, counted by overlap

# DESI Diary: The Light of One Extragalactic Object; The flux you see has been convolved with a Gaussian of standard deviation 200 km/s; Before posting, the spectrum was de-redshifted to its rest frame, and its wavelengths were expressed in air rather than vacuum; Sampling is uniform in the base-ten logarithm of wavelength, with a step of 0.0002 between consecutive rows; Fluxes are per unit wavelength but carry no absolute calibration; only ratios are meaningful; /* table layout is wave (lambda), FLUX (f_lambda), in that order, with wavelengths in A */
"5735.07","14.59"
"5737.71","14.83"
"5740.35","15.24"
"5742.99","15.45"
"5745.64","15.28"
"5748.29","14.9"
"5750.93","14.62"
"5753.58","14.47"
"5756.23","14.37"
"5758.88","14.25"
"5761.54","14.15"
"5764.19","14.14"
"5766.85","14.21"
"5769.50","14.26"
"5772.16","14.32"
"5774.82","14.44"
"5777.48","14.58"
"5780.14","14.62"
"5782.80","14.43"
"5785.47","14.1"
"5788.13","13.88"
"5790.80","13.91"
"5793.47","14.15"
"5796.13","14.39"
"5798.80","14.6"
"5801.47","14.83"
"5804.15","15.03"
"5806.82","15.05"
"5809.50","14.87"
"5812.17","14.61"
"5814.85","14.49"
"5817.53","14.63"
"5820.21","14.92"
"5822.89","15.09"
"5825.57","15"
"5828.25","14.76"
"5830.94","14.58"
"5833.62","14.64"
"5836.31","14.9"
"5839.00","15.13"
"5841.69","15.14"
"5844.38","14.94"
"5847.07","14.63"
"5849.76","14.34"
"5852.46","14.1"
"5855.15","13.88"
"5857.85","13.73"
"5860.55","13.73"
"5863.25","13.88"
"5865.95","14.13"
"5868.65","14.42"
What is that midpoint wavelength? 5798.9 A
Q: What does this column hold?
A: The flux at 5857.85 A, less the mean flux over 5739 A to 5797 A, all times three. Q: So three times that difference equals -2.2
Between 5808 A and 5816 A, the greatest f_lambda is 14.87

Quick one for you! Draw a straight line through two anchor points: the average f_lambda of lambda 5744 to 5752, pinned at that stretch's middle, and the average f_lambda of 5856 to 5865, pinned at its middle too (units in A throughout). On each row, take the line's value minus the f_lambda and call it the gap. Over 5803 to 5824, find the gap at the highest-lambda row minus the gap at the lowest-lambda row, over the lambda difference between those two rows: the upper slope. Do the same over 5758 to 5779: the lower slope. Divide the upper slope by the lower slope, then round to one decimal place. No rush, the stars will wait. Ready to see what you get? 0.5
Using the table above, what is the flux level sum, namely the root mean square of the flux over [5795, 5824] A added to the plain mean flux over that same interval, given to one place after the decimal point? 29.5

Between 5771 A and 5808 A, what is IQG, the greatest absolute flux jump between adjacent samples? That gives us 0.33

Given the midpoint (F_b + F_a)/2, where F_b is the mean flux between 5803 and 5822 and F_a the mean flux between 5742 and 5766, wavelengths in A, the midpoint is 14.7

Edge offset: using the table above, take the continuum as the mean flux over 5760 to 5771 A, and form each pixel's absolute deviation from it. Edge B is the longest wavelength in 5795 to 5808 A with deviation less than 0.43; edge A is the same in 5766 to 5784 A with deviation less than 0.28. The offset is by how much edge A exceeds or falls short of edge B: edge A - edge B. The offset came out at -16.0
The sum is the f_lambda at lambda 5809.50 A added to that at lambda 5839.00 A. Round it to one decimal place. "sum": 30.0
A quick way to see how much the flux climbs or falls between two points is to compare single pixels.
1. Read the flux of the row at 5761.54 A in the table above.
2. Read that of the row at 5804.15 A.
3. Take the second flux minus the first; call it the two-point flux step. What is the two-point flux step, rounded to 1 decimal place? 0.9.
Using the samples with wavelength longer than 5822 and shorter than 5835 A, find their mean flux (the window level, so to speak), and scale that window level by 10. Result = 148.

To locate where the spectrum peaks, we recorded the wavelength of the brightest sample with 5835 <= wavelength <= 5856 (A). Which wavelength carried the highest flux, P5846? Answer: 5841.69 A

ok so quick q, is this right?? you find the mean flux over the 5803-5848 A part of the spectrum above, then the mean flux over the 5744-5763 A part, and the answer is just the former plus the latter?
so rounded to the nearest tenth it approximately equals 29.4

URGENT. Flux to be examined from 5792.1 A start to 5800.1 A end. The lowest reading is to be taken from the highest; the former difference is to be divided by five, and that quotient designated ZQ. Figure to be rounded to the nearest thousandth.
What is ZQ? 0.090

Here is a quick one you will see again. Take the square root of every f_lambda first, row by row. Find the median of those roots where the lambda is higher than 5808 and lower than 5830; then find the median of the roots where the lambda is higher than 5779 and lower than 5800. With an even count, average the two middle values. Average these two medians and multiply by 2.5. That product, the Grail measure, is 9.533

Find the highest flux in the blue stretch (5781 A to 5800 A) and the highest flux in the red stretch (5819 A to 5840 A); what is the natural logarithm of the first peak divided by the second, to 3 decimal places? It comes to -0.036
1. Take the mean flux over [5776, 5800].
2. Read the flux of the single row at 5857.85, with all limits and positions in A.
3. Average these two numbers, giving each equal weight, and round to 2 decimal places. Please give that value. 14.01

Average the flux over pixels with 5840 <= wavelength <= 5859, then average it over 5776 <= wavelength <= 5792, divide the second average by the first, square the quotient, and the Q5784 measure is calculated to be 0.98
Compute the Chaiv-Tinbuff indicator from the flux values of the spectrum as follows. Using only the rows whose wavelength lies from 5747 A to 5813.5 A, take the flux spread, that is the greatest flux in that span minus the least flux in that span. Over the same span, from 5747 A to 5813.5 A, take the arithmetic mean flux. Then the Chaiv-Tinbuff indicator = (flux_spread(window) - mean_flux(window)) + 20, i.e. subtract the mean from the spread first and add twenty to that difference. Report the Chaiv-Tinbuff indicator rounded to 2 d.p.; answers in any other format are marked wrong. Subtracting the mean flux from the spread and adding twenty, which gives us 6.72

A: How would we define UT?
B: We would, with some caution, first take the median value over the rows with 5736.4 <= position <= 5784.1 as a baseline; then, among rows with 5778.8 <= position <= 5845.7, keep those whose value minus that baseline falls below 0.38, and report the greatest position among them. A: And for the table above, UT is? 5833.62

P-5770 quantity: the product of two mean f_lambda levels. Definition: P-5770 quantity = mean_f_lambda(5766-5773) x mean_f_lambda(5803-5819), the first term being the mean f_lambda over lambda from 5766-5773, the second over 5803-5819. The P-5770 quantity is 211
